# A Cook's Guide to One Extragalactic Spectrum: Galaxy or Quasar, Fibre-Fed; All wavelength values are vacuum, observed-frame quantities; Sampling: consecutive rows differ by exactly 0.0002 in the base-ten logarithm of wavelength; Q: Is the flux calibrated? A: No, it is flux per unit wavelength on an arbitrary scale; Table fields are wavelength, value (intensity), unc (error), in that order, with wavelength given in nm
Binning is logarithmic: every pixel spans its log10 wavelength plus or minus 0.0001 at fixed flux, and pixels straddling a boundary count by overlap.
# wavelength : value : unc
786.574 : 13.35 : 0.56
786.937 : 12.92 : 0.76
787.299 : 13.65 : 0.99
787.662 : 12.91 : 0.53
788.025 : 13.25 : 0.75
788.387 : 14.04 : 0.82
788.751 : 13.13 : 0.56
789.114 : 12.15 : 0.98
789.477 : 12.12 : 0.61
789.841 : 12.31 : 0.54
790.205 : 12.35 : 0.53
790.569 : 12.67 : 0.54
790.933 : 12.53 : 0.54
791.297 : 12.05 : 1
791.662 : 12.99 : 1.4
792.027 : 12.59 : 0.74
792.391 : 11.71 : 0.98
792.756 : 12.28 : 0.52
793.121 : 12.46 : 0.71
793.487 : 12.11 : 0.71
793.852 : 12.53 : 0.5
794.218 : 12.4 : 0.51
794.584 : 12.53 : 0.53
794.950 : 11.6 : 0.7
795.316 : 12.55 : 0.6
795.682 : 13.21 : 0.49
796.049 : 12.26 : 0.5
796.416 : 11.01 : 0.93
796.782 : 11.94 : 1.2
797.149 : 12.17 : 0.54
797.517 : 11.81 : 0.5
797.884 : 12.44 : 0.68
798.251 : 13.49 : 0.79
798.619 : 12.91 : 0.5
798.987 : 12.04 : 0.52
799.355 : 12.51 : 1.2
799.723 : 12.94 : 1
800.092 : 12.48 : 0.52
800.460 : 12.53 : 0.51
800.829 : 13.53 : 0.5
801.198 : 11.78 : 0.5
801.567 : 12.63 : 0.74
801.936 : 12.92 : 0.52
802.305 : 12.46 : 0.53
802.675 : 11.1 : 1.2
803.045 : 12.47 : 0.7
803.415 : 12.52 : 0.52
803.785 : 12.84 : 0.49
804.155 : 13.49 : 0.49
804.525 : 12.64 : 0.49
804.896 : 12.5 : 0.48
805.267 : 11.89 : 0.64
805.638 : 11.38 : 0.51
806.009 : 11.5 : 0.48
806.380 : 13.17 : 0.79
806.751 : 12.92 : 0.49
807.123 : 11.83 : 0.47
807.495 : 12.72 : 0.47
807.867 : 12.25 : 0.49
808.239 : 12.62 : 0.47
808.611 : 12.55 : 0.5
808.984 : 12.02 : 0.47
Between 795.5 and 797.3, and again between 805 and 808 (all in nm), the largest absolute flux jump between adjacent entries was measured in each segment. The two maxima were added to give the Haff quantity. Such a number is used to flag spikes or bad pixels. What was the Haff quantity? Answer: 2.92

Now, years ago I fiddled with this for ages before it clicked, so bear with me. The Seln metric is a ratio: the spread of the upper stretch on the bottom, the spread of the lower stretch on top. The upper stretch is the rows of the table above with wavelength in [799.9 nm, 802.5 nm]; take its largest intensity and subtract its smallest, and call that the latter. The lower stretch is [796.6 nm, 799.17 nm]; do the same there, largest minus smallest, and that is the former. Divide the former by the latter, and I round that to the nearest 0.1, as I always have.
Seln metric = 1.0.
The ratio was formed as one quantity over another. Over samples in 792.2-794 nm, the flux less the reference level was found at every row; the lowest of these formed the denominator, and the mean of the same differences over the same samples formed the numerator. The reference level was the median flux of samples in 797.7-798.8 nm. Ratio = 0.58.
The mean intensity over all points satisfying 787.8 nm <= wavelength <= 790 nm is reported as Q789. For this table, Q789 12.8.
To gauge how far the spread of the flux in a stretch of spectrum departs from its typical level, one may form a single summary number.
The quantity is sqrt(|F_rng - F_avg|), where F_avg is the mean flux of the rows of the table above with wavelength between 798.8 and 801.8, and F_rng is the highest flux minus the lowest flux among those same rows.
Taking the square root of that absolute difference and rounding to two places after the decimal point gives 3.29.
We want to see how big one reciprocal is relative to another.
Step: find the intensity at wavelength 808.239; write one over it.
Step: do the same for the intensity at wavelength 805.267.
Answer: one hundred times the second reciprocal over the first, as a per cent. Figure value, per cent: 106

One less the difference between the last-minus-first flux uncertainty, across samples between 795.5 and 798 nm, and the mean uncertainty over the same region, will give 1.5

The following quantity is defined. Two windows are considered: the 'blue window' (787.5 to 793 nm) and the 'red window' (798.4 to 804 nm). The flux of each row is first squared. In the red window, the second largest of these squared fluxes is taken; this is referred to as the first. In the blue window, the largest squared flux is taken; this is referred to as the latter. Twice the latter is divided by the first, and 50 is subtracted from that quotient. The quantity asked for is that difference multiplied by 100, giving -4765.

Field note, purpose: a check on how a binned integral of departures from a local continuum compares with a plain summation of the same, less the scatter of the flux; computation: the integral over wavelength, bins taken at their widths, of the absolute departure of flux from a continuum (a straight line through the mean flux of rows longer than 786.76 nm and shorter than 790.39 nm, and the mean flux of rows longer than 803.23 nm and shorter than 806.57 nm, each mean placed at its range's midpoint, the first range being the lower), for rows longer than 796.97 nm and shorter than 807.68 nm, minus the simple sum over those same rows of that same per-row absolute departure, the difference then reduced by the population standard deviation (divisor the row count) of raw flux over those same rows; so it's -9.4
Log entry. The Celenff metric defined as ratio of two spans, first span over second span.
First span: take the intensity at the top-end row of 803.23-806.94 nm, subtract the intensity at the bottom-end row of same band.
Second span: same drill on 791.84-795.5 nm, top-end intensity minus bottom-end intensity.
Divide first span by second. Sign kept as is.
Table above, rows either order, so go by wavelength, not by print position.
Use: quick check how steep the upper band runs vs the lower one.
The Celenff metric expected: -10.0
